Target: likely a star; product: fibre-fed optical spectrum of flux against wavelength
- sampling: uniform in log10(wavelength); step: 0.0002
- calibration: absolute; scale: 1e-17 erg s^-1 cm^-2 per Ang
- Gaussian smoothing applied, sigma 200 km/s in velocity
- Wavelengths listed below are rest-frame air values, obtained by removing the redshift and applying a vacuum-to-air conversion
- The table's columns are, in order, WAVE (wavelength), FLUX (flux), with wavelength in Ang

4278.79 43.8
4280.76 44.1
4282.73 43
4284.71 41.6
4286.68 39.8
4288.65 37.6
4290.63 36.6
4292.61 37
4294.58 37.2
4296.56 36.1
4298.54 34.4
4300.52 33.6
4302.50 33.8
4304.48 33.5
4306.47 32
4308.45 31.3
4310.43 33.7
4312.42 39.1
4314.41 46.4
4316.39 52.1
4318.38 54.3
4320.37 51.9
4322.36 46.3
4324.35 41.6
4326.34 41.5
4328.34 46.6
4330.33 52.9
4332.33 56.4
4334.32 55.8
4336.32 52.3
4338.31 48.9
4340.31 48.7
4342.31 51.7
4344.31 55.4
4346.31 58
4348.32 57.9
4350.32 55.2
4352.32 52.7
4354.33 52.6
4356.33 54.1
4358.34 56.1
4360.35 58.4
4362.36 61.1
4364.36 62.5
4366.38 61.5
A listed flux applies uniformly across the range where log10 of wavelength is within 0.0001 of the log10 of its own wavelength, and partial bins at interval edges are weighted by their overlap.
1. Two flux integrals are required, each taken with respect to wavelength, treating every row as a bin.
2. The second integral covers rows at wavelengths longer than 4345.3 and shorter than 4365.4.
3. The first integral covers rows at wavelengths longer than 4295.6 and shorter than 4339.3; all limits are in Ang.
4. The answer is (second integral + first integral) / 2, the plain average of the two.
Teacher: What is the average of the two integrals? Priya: 1520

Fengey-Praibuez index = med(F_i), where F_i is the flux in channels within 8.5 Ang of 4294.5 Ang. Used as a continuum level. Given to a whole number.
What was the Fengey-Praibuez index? 37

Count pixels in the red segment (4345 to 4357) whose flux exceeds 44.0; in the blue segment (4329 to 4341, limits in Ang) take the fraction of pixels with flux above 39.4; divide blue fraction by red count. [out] 0.17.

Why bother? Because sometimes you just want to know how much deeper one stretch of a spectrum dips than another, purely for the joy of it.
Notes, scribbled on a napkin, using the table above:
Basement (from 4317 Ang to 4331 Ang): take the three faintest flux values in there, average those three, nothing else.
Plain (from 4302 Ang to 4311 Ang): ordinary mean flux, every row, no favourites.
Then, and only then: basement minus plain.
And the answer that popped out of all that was 10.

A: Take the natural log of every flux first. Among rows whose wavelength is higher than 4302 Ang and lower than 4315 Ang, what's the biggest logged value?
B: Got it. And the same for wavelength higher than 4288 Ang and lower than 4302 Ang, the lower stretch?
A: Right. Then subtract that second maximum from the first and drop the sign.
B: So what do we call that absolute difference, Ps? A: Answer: 0.2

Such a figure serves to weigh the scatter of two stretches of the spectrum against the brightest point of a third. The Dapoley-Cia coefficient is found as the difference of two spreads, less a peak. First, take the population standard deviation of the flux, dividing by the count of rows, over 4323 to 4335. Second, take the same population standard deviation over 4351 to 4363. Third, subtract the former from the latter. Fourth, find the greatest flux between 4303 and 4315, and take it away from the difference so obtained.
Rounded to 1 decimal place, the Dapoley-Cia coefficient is -49.5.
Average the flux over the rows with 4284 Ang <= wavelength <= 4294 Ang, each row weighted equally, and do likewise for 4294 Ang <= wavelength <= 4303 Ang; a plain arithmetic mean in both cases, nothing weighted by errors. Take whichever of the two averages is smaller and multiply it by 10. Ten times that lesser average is 350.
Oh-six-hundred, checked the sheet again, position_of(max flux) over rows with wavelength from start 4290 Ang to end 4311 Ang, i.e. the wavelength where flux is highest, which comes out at 4294.58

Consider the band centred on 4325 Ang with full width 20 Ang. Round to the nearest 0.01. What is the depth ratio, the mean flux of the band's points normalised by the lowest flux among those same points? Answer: 1.20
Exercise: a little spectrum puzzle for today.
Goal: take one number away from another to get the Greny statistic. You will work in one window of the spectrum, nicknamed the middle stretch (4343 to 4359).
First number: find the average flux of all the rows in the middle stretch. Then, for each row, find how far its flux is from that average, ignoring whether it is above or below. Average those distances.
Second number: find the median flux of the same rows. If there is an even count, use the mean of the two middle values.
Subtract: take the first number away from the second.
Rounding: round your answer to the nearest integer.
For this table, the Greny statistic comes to 54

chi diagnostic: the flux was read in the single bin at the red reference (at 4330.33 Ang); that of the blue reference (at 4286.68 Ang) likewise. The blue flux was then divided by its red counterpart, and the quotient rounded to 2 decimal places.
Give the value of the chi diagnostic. 0.75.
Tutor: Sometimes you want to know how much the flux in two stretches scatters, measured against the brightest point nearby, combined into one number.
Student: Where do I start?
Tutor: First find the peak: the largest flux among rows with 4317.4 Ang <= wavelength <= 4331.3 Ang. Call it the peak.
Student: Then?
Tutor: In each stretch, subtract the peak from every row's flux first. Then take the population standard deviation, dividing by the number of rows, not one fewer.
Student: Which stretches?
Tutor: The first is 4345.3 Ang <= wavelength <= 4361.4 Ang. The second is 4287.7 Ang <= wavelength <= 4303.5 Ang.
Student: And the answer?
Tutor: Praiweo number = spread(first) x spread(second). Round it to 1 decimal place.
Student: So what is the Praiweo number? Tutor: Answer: 3.3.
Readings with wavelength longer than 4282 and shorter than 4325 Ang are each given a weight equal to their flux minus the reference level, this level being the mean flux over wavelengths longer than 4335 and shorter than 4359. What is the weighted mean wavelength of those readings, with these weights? 4300.9 Ang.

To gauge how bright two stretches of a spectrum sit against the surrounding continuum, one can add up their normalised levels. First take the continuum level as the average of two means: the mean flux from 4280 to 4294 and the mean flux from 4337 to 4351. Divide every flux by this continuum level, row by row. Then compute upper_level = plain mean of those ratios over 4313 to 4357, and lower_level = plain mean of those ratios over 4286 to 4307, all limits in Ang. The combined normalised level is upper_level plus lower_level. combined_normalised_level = 1.9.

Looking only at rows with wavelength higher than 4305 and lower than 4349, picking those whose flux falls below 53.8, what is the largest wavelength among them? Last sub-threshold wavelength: 4342.31 Ang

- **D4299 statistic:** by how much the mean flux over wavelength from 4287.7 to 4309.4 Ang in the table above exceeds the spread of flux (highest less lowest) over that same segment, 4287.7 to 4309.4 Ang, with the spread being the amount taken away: 28.5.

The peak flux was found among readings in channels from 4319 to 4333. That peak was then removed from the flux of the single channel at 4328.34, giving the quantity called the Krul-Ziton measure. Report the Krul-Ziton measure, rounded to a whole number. -10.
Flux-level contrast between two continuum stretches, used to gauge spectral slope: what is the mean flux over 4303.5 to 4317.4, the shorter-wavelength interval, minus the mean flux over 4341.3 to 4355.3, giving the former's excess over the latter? -16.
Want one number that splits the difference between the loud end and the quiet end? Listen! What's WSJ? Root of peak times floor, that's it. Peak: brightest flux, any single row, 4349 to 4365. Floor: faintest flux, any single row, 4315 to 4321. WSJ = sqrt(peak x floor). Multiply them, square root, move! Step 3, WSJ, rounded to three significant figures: 57.0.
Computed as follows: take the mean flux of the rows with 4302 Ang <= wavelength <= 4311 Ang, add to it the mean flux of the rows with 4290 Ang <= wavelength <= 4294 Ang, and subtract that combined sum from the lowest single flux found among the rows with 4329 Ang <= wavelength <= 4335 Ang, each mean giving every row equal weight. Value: -17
